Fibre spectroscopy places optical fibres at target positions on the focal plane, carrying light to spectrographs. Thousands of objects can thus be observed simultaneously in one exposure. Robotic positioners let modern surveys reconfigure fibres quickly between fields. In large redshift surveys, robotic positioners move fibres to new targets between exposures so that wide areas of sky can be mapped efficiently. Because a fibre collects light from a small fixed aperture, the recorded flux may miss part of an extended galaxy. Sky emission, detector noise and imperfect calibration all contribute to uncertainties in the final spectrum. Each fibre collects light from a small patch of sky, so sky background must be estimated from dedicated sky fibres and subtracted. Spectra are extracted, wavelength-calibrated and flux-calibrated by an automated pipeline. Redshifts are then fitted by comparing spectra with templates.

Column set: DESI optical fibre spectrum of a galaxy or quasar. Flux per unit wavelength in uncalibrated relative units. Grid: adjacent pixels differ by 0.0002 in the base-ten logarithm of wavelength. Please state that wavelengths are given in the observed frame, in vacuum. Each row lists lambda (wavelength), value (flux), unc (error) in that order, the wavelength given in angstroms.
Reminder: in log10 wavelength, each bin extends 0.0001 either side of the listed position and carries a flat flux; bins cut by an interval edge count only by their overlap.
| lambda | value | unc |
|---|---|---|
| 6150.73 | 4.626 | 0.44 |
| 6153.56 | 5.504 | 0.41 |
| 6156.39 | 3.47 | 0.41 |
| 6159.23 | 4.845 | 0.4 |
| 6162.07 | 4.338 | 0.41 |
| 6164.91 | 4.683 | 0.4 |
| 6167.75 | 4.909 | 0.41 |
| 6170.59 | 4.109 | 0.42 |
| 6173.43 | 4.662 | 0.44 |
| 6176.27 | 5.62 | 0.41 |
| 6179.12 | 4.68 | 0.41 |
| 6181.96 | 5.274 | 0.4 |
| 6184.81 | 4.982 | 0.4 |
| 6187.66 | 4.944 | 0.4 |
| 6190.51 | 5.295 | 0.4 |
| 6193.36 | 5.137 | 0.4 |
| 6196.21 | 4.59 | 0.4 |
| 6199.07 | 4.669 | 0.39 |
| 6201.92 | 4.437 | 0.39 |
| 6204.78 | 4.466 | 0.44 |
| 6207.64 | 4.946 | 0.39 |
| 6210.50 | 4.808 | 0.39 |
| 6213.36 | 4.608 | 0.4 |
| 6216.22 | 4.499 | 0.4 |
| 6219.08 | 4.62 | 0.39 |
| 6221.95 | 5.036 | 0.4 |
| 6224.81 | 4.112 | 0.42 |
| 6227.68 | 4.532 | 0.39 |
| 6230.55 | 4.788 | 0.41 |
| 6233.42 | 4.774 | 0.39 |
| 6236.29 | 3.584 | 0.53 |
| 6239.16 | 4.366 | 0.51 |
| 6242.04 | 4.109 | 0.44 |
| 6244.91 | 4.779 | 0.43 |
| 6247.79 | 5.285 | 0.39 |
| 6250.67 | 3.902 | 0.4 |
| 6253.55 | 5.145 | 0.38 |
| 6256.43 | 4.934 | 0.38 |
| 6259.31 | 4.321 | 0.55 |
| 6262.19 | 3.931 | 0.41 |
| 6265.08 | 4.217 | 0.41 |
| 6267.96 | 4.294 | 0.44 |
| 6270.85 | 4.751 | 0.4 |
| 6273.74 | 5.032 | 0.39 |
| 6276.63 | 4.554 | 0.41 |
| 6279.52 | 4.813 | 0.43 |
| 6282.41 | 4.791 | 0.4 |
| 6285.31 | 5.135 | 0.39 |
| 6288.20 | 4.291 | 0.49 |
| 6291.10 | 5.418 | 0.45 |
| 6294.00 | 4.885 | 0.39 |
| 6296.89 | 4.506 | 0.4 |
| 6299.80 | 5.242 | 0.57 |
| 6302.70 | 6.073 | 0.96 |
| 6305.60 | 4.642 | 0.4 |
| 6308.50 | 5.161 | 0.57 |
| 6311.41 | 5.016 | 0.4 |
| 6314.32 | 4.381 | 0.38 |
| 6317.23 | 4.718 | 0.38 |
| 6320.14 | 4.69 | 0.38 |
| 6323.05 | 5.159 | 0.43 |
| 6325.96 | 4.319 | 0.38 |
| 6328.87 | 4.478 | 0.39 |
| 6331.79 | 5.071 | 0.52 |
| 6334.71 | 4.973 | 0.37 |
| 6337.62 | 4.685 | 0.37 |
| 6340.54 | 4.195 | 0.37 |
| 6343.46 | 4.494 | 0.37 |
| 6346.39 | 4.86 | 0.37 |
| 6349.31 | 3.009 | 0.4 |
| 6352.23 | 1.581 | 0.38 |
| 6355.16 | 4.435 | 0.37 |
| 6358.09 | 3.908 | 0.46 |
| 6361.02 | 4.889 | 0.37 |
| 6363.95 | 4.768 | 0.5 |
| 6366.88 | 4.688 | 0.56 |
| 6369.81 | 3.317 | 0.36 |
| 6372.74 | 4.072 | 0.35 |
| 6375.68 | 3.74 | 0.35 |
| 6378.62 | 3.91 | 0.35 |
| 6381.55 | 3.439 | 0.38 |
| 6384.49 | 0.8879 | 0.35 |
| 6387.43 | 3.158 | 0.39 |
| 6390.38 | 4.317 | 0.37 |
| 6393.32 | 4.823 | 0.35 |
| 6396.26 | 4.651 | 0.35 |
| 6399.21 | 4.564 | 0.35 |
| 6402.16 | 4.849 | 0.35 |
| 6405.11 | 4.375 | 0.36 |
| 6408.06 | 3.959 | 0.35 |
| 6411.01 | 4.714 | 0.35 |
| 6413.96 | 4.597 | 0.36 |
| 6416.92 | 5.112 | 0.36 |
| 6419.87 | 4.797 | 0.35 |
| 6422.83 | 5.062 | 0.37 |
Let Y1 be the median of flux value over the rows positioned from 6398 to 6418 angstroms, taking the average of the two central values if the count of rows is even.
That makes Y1 4.6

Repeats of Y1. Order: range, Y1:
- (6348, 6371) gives 4.2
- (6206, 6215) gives 4.8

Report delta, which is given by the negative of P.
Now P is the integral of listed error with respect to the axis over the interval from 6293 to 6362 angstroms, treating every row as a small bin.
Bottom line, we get -30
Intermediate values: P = 30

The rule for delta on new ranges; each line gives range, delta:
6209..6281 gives -30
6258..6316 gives -27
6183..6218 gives -14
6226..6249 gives -10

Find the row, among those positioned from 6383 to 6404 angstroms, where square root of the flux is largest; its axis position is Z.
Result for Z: 6402.16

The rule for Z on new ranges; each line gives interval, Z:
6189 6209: 6190.51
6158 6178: 6176.27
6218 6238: 6221.95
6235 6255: 6247.79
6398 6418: 6416.92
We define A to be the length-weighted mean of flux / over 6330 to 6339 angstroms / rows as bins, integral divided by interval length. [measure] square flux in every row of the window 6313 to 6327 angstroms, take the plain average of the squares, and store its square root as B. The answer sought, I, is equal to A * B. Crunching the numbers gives 22.8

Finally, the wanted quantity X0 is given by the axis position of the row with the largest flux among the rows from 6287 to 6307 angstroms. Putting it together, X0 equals 6302.70 angstroms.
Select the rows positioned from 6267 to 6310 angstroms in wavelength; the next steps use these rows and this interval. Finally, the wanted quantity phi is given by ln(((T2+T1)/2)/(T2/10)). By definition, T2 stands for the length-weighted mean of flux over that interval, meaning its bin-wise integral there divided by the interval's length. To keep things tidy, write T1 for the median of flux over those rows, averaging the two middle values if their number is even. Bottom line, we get 2.29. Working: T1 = 4.81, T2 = 4.91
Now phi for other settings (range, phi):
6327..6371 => 2.33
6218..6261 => 2.31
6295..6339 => 2.29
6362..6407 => 2.34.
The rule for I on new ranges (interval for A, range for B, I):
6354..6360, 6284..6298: 20.5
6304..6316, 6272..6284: 23.1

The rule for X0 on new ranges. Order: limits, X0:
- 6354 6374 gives 6361.02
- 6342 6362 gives 6361.02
